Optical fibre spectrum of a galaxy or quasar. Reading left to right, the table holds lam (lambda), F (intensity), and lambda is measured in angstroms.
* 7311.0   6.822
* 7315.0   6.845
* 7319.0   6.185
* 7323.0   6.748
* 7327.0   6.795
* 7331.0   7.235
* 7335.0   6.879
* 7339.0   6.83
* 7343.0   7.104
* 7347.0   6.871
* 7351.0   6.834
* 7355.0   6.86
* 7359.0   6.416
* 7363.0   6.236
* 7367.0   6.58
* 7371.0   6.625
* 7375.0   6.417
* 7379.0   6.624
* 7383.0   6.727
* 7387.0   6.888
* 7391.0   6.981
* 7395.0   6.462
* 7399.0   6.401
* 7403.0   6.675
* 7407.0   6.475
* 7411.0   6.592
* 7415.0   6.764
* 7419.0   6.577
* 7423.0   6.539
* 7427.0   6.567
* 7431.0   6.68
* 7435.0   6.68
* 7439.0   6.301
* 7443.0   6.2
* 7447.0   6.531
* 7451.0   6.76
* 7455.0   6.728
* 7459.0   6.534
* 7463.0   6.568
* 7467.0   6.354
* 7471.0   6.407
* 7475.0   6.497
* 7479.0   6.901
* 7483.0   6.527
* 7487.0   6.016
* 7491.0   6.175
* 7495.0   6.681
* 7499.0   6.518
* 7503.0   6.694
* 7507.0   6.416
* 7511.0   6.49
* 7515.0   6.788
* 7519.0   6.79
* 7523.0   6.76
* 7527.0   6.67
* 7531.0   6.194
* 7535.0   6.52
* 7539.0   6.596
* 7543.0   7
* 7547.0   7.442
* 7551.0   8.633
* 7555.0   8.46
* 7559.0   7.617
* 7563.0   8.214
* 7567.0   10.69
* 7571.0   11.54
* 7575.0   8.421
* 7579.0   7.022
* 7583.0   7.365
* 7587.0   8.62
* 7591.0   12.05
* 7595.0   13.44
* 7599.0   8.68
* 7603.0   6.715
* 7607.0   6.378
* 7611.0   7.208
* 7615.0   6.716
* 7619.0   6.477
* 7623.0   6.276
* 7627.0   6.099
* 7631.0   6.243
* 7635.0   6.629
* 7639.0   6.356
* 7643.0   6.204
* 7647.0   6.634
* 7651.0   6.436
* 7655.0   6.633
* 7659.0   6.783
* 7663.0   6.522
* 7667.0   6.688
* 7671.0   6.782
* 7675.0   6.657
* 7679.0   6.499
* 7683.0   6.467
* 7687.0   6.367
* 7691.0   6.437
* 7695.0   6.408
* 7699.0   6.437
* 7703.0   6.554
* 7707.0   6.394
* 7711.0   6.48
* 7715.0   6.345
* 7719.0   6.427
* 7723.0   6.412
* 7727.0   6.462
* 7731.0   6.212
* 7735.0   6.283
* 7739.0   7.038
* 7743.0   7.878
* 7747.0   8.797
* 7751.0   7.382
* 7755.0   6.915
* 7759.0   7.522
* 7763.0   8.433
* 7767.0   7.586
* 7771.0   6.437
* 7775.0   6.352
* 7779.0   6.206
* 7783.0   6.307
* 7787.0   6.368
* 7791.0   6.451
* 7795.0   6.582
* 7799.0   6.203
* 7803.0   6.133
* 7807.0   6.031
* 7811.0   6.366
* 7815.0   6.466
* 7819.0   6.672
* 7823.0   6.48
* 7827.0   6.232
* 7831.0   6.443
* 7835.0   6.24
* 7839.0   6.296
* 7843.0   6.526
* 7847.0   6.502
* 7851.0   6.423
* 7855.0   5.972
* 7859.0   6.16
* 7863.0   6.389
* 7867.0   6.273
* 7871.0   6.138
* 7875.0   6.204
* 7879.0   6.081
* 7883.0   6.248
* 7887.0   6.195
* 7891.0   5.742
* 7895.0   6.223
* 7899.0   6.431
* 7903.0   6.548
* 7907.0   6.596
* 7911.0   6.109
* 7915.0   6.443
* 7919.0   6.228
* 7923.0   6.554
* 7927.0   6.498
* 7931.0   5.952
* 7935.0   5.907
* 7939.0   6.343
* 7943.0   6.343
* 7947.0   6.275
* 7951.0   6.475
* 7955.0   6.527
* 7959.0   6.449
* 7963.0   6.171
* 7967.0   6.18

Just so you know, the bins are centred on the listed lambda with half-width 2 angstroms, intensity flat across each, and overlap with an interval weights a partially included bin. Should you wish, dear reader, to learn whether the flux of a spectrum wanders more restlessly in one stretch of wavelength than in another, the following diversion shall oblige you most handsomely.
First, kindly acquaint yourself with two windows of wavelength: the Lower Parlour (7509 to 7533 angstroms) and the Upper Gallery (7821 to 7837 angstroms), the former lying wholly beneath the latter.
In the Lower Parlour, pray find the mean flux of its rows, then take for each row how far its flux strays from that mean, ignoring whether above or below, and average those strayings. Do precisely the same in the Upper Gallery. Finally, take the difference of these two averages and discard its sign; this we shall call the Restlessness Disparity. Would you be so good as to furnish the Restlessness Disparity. 0.07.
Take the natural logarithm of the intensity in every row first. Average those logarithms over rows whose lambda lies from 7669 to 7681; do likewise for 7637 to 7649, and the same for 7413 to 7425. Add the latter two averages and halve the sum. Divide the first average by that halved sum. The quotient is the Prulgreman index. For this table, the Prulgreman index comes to 1.01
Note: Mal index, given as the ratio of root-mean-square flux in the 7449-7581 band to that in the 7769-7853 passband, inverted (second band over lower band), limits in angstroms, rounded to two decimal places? 0.88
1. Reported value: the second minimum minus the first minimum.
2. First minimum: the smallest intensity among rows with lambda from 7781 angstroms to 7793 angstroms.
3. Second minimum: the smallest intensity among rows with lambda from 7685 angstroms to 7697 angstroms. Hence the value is 0.06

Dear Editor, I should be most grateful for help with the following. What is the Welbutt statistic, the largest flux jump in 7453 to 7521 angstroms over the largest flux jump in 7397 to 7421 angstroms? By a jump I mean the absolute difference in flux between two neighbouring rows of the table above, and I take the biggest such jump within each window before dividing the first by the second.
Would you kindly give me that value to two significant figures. 1.9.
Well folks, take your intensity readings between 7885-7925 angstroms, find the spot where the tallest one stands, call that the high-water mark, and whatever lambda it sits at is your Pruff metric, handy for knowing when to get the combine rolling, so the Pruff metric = 7907.0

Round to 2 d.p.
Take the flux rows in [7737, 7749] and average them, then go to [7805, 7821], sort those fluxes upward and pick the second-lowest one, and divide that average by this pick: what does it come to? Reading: 1.24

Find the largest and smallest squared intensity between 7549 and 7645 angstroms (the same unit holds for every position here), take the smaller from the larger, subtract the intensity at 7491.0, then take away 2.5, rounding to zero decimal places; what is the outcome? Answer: 135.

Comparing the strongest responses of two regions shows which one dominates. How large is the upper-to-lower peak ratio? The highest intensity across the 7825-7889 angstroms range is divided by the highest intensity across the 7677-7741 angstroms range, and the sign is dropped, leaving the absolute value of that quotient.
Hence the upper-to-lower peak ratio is 0.93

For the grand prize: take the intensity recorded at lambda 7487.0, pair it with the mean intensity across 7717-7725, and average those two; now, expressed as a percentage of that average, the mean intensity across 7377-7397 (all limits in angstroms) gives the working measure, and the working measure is 108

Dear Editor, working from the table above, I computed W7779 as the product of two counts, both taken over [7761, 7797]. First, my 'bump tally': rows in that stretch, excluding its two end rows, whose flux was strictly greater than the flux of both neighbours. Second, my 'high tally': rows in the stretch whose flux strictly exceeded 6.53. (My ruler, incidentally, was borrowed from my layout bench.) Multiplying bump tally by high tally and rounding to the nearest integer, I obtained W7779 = 0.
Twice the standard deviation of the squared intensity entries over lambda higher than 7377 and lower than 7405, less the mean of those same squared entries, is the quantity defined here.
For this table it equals -39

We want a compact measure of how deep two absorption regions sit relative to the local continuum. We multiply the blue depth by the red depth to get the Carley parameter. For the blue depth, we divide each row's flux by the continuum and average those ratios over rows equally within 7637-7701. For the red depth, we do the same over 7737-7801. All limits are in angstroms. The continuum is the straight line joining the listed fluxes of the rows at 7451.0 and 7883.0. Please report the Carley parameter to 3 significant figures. 1.10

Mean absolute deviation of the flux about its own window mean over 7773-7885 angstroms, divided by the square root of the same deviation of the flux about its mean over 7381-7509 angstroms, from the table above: 0.35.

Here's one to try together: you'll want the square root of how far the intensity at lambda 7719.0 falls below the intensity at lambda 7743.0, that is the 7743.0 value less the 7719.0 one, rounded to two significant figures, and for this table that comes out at 1.2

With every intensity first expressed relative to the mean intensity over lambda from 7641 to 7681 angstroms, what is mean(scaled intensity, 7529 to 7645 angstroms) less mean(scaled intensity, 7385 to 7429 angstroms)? 0.18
